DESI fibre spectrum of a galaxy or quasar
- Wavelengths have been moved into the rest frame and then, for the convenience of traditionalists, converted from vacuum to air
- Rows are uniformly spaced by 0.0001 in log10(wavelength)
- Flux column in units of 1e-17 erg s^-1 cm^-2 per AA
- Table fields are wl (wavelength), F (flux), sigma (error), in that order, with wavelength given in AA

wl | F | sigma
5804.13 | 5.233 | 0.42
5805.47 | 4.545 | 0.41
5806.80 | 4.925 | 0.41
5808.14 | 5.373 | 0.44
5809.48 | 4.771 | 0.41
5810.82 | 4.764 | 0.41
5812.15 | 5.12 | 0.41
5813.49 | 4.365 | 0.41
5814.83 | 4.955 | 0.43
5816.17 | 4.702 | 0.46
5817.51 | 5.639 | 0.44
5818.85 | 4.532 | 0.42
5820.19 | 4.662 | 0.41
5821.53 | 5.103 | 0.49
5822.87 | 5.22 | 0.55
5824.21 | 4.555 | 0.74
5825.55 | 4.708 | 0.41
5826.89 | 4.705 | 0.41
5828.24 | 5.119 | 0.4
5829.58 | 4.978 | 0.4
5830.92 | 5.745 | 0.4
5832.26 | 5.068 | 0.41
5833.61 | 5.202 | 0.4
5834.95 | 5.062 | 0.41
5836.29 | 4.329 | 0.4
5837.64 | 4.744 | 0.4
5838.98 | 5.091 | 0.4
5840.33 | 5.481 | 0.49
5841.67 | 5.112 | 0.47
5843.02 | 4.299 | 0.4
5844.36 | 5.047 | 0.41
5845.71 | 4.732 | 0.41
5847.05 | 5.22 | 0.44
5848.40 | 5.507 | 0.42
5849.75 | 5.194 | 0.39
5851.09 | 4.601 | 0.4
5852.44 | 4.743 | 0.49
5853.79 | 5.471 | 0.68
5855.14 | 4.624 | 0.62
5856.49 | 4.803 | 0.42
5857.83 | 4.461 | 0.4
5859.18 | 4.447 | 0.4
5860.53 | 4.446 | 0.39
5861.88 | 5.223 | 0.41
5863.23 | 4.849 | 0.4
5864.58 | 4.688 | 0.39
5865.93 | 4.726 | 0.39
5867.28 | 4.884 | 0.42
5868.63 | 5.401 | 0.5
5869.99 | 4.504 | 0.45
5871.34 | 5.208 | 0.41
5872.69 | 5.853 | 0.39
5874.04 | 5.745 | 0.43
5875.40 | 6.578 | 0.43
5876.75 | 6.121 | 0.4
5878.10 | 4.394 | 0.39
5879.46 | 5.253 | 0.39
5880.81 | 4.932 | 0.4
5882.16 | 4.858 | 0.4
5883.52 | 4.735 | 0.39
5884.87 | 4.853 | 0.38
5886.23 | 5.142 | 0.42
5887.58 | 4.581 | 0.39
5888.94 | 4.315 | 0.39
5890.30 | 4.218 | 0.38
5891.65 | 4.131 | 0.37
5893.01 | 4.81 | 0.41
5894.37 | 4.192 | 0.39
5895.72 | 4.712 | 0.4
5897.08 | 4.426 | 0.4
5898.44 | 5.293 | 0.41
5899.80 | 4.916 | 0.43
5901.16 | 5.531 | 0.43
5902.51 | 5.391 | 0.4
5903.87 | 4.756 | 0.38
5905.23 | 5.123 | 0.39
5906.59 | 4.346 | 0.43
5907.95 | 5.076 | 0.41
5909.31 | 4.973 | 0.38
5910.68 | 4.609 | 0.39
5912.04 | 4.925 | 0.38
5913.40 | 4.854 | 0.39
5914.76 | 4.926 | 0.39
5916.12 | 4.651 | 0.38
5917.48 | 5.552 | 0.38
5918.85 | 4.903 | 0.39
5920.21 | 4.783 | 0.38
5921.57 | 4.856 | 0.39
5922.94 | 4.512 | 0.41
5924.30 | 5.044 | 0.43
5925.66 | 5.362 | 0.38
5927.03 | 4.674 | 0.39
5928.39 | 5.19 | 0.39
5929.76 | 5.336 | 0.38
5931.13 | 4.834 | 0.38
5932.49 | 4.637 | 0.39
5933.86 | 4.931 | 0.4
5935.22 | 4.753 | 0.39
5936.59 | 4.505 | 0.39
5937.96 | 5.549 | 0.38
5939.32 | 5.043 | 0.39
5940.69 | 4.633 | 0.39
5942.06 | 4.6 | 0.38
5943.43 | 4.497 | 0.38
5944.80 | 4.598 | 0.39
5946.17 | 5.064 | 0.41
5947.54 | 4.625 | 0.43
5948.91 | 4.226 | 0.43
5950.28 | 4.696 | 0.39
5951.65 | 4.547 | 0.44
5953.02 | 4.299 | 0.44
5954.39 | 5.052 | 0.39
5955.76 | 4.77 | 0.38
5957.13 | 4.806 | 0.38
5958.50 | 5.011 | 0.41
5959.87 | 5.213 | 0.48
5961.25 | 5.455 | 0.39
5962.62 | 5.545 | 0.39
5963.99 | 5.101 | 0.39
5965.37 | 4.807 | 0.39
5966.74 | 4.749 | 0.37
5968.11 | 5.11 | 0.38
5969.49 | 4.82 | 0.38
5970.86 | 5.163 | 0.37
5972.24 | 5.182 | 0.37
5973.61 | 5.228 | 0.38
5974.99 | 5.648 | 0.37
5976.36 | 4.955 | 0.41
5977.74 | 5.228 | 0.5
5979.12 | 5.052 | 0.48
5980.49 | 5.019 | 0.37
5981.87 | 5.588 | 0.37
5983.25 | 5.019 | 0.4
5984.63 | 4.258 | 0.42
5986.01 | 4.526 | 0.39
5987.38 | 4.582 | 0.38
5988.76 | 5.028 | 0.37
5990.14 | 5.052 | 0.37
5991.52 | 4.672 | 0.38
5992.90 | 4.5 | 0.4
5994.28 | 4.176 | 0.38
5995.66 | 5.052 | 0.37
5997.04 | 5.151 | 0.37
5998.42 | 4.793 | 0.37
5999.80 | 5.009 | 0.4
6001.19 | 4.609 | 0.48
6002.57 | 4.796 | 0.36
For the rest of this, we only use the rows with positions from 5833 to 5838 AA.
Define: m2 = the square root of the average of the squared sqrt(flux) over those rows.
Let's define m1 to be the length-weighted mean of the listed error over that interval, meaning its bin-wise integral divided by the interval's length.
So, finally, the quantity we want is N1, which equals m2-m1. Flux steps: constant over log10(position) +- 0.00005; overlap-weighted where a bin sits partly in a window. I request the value 1.80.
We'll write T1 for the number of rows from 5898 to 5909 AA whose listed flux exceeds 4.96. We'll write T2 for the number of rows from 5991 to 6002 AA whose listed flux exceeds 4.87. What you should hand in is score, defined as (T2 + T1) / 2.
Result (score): 4.0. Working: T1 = 5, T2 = 3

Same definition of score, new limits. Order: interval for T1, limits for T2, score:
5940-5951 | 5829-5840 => 3.5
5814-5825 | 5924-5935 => 4.0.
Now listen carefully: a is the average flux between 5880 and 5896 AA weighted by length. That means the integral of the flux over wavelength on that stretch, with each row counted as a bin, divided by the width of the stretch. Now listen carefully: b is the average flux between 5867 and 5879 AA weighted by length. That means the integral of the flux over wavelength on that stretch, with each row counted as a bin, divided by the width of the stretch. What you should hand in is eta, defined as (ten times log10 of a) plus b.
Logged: 12.1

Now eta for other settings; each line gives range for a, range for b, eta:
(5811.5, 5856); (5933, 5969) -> 11.8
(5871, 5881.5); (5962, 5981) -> 12.5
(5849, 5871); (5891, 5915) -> 11.7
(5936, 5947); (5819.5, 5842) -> 11.8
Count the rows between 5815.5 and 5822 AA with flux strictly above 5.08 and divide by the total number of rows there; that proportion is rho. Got 0.40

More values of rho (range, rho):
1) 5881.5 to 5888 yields 0.20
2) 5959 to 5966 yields 0.80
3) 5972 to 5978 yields 0.80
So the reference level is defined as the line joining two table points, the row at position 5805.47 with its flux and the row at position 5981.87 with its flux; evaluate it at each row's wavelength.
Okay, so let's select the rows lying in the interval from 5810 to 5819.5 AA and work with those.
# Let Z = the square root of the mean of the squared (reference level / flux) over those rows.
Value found 0.95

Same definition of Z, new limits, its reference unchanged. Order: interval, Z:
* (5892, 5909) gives 1.06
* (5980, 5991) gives 1.16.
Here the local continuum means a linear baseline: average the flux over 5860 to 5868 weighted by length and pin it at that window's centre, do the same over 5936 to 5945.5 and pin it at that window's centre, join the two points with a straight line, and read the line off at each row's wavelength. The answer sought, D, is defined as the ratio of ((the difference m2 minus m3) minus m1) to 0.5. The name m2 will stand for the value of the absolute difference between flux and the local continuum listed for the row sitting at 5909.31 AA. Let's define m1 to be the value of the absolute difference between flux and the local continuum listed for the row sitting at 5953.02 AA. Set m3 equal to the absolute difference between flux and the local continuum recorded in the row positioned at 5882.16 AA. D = -0.7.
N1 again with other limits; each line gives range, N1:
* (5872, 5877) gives 2.05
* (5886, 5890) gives 1.77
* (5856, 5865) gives 1.77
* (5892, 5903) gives 1.81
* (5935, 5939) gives 1.83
